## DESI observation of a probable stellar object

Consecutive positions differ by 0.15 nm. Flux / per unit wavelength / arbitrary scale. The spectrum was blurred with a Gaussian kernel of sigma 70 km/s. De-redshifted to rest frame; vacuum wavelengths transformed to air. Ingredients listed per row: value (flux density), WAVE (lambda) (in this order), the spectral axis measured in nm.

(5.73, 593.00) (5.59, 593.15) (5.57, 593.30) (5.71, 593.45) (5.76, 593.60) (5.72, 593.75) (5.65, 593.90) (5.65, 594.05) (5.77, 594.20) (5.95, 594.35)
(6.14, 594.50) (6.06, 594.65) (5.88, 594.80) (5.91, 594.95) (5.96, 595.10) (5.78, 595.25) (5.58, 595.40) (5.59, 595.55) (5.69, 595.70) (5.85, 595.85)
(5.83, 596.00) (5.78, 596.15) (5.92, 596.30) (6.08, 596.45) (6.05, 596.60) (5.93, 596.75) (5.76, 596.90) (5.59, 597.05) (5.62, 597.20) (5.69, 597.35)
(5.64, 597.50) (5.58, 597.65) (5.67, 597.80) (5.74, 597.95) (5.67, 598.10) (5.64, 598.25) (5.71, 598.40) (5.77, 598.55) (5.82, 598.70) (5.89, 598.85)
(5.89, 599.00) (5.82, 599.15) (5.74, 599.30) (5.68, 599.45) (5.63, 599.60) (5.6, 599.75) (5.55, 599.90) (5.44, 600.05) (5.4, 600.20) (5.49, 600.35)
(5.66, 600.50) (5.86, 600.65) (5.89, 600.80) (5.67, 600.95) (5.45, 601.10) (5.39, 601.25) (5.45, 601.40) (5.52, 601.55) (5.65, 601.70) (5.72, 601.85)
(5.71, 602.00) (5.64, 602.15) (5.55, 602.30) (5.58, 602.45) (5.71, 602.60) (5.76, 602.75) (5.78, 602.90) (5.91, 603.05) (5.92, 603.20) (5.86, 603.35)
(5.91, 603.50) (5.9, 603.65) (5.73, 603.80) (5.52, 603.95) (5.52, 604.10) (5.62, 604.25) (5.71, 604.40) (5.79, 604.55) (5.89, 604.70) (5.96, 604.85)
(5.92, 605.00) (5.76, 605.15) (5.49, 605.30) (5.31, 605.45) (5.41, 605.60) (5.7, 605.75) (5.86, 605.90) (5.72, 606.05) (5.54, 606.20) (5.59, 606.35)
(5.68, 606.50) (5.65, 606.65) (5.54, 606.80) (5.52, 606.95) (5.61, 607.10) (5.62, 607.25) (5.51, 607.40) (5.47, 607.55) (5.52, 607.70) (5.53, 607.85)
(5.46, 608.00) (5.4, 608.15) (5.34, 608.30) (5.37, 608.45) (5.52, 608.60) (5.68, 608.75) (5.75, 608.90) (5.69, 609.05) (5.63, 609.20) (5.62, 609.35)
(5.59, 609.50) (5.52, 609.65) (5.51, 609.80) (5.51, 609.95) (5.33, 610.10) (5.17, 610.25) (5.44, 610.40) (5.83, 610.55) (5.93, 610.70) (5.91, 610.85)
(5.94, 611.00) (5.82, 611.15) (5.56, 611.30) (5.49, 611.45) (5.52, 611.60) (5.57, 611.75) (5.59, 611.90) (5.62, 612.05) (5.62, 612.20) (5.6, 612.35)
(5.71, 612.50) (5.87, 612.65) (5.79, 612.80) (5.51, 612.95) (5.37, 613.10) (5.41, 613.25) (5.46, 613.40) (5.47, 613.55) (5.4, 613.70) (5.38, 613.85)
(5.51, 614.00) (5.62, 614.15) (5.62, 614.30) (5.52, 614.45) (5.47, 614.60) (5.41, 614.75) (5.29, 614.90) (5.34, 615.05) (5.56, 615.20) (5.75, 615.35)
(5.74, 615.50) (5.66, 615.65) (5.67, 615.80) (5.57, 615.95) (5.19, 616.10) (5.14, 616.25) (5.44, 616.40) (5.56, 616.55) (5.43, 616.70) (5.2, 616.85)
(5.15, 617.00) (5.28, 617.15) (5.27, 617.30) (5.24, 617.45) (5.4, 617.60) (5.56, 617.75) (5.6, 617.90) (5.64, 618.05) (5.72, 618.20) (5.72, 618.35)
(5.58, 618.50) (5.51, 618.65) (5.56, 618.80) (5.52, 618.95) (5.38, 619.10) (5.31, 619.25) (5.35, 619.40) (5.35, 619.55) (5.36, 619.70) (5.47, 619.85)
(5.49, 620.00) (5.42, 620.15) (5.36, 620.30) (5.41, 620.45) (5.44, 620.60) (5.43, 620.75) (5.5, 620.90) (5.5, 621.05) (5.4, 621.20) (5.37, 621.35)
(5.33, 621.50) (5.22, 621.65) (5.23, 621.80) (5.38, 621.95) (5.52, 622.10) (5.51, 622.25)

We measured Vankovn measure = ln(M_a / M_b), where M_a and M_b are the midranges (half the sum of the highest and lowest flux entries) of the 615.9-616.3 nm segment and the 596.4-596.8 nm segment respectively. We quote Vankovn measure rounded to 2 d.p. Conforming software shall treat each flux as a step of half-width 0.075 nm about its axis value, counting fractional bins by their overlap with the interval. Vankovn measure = -0.11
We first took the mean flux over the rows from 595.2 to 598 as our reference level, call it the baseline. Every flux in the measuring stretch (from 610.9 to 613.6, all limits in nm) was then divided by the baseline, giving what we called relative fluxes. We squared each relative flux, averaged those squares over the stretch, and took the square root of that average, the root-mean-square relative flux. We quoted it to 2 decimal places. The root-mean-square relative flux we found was 0.97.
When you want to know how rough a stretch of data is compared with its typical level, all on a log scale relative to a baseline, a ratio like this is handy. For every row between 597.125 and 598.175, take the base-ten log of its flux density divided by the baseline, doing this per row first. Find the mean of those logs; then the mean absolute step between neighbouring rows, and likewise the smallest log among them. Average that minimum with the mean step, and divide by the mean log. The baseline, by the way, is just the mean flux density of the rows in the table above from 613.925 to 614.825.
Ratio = 0.46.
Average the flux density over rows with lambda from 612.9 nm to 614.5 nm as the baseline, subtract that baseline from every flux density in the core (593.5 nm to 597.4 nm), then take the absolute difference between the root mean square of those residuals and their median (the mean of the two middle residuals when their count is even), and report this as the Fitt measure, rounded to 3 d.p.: 0.071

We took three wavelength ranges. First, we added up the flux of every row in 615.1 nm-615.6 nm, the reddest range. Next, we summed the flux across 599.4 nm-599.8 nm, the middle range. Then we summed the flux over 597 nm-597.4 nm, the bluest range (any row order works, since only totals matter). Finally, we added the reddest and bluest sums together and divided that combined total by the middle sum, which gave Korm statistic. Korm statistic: 2.01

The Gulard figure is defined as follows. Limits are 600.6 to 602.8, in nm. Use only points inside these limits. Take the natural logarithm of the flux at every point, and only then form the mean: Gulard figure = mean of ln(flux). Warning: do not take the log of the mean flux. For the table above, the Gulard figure 1.73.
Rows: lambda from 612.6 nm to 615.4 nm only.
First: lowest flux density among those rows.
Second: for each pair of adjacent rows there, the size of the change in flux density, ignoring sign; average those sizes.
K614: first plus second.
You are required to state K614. 5.39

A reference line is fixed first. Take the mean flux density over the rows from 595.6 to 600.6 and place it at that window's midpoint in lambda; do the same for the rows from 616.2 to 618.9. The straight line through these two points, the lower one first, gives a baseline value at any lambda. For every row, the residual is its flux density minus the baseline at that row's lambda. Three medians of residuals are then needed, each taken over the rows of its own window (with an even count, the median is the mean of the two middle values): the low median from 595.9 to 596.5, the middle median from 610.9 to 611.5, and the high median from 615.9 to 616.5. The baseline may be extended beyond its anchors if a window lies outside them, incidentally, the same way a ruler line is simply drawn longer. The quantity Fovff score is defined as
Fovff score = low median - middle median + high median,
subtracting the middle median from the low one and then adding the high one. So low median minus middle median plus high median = -0.18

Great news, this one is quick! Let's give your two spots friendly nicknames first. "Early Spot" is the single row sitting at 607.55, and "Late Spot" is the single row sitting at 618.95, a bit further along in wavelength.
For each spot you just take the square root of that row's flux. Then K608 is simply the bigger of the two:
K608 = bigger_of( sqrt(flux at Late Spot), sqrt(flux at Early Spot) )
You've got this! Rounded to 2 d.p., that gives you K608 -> 2.35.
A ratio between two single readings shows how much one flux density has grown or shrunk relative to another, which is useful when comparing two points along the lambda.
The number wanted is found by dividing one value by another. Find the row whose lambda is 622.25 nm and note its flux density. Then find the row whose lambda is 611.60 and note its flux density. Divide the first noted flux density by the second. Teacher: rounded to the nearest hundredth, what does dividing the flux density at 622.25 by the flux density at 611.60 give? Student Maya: 1.00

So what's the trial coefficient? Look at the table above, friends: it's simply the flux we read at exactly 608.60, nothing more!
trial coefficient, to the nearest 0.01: 5.52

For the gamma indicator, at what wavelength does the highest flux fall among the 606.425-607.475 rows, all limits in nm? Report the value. 606.50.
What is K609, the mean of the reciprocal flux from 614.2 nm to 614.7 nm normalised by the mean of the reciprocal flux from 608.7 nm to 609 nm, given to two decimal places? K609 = 1.03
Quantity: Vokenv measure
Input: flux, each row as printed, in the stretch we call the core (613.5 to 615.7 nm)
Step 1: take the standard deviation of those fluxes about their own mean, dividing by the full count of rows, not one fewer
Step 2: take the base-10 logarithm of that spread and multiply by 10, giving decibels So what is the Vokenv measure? -8.7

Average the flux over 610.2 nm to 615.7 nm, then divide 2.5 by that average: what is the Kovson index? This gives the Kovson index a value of 0.448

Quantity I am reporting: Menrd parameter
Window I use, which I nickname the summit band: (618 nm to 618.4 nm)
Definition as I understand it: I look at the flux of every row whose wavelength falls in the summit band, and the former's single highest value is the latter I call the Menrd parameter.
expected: 5.72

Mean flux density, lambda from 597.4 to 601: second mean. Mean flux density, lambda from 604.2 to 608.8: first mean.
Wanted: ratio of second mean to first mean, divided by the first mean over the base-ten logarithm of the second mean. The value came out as 0.137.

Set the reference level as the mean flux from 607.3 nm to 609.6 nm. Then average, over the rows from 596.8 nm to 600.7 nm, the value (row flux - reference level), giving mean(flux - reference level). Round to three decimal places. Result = 0.136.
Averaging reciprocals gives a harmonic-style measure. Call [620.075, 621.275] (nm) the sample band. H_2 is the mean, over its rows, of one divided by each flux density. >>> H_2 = 0.184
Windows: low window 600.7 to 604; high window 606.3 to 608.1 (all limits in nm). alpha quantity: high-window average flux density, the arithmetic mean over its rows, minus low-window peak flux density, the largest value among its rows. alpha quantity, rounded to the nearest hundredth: -0.36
